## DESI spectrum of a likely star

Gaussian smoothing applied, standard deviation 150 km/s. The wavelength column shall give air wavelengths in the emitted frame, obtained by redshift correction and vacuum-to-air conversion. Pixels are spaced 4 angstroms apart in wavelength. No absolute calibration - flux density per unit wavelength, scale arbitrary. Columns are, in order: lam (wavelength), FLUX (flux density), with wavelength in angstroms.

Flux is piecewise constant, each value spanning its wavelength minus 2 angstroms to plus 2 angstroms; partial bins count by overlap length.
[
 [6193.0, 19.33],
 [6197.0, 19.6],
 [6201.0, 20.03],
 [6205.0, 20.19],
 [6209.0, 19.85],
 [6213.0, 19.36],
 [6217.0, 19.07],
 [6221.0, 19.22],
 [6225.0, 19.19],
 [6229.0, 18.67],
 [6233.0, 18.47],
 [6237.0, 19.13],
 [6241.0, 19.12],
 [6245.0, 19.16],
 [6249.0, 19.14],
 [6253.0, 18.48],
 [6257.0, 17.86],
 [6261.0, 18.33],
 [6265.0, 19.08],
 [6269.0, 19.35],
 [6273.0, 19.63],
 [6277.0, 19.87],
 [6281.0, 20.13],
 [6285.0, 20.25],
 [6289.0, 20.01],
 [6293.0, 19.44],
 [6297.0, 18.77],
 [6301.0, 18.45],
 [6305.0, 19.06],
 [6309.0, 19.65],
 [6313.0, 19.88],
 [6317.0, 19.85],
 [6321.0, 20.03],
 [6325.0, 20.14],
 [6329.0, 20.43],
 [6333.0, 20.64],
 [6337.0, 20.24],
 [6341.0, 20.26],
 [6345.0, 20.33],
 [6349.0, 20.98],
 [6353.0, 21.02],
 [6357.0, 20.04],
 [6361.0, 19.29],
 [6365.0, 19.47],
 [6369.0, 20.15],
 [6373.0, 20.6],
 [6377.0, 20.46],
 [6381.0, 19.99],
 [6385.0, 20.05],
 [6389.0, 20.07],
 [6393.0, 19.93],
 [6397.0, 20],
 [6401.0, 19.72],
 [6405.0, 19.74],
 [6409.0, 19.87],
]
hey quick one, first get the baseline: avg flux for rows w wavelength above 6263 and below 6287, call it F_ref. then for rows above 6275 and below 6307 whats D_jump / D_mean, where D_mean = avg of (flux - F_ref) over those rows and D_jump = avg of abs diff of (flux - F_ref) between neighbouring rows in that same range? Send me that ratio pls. -1.8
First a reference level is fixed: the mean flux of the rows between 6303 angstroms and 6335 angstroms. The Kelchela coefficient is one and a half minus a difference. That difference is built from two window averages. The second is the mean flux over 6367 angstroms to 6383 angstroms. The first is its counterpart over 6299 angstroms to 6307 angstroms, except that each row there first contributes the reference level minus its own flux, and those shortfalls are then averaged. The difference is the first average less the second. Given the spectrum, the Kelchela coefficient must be 20.6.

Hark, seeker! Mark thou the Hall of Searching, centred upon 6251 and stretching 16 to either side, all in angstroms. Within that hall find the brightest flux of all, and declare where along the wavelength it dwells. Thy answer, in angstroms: 6245.0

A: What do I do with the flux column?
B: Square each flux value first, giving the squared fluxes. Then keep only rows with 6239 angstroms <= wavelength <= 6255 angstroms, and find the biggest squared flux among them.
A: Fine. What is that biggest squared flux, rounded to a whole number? 367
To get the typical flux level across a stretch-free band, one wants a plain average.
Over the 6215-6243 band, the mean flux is 19.0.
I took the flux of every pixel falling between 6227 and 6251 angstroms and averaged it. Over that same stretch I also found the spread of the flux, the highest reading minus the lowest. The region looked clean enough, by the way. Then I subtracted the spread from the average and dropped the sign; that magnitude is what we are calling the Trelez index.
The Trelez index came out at 18.3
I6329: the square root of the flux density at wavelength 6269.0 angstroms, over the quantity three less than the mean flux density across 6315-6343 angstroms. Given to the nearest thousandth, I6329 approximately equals 0.255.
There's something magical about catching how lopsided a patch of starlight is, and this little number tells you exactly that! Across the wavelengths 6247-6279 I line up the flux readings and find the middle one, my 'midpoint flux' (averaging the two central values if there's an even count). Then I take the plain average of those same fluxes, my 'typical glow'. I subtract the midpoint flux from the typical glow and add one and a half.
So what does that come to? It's 1.36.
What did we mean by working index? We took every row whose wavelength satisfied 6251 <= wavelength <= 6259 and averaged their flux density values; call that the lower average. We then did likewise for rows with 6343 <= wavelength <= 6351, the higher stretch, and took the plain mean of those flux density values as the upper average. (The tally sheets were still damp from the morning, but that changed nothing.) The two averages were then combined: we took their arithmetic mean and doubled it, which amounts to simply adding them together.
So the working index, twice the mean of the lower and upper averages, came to 38.8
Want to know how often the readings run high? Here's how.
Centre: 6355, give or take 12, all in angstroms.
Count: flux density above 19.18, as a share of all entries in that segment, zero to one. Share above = 1.00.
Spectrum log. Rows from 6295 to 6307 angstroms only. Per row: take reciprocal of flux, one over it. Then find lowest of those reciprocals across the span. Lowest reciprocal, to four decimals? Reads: 0.0525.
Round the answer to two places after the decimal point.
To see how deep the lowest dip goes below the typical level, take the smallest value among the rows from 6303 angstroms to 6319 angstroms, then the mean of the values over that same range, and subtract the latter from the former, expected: -0.55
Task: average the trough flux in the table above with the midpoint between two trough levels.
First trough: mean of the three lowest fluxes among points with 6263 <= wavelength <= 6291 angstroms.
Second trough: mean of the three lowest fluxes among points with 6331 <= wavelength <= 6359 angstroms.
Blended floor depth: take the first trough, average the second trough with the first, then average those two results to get 19.6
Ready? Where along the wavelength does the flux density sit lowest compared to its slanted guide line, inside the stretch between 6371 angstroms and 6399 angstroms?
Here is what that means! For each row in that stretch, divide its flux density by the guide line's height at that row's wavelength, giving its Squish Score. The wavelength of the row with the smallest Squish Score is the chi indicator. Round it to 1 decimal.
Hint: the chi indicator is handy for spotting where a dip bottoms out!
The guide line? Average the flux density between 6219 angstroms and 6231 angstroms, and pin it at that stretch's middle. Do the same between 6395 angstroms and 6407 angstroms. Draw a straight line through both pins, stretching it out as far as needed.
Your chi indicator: 6393.0 angstroms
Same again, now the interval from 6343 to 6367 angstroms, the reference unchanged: 6361.0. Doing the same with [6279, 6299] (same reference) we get 6297.0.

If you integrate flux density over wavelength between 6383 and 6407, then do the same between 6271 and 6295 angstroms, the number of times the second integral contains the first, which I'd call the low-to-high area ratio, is 1.00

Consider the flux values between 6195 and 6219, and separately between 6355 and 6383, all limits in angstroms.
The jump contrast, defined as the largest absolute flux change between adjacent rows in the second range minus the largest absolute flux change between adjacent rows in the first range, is 0.3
